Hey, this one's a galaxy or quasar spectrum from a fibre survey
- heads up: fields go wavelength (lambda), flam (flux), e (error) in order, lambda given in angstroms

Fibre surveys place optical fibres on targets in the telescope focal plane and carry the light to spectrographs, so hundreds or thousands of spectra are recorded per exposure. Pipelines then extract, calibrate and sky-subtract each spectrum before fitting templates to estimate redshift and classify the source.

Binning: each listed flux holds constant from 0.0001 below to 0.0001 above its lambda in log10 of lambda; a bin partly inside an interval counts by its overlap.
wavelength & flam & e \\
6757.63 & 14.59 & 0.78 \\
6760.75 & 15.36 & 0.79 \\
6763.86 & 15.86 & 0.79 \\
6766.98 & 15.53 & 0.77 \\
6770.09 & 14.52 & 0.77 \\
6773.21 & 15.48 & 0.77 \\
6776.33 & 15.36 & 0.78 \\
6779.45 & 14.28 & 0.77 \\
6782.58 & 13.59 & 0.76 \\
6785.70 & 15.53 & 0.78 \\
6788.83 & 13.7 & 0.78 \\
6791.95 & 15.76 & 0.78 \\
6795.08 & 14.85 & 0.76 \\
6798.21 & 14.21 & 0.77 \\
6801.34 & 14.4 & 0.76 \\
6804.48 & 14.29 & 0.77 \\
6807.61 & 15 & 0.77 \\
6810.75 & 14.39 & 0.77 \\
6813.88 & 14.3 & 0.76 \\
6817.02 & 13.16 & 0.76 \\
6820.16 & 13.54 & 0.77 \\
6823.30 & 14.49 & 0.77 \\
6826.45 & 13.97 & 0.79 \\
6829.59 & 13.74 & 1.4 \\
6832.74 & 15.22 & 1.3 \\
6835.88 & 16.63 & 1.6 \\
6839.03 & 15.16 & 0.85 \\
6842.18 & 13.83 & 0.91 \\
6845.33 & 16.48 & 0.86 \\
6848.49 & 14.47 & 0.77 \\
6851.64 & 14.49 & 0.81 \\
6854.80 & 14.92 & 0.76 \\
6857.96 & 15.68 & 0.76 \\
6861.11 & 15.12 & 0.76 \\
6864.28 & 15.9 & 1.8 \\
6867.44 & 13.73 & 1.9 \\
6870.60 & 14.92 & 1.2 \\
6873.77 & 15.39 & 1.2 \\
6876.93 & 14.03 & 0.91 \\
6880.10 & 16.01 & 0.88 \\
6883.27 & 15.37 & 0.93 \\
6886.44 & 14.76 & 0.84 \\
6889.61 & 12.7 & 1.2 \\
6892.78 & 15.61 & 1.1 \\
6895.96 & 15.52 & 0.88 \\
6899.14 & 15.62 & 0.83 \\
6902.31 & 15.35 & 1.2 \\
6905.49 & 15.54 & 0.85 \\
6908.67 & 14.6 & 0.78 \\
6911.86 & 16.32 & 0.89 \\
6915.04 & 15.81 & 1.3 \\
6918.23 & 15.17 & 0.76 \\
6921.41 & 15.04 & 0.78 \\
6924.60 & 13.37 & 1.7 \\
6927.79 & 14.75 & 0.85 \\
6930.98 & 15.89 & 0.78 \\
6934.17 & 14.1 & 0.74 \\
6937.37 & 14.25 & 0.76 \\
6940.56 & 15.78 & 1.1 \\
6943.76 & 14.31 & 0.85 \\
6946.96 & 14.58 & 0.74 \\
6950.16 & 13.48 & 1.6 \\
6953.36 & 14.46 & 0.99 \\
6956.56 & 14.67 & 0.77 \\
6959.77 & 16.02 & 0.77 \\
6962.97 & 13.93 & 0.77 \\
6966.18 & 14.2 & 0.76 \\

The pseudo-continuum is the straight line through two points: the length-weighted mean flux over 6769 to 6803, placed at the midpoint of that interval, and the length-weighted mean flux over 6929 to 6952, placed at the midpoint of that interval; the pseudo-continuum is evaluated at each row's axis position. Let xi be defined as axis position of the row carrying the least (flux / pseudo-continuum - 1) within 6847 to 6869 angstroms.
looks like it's 6867.44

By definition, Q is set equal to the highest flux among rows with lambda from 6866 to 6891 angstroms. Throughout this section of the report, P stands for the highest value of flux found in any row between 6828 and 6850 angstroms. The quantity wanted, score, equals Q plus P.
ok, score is 32.6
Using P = 16.63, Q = 16.01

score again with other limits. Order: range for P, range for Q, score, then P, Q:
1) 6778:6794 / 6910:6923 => 32.1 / 15.76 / 16.32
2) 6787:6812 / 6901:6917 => 32.1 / 15.76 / 16.32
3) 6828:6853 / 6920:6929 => 31.7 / 16.63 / 15.04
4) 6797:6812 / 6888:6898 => 30.6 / 15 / 15.61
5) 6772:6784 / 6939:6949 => 31.3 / 15.48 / 15.78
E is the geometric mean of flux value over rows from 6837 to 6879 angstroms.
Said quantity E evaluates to 14.9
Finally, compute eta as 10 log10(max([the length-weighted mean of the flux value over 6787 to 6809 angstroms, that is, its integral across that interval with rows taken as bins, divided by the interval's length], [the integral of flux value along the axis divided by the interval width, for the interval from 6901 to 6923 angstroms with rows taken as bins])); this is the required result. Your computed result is 11.9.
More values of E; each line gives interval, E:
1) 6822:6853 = 14.8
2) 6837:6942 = 15.0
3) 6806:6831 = 14.1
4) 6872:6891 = 14.7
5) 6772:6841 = 14.6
